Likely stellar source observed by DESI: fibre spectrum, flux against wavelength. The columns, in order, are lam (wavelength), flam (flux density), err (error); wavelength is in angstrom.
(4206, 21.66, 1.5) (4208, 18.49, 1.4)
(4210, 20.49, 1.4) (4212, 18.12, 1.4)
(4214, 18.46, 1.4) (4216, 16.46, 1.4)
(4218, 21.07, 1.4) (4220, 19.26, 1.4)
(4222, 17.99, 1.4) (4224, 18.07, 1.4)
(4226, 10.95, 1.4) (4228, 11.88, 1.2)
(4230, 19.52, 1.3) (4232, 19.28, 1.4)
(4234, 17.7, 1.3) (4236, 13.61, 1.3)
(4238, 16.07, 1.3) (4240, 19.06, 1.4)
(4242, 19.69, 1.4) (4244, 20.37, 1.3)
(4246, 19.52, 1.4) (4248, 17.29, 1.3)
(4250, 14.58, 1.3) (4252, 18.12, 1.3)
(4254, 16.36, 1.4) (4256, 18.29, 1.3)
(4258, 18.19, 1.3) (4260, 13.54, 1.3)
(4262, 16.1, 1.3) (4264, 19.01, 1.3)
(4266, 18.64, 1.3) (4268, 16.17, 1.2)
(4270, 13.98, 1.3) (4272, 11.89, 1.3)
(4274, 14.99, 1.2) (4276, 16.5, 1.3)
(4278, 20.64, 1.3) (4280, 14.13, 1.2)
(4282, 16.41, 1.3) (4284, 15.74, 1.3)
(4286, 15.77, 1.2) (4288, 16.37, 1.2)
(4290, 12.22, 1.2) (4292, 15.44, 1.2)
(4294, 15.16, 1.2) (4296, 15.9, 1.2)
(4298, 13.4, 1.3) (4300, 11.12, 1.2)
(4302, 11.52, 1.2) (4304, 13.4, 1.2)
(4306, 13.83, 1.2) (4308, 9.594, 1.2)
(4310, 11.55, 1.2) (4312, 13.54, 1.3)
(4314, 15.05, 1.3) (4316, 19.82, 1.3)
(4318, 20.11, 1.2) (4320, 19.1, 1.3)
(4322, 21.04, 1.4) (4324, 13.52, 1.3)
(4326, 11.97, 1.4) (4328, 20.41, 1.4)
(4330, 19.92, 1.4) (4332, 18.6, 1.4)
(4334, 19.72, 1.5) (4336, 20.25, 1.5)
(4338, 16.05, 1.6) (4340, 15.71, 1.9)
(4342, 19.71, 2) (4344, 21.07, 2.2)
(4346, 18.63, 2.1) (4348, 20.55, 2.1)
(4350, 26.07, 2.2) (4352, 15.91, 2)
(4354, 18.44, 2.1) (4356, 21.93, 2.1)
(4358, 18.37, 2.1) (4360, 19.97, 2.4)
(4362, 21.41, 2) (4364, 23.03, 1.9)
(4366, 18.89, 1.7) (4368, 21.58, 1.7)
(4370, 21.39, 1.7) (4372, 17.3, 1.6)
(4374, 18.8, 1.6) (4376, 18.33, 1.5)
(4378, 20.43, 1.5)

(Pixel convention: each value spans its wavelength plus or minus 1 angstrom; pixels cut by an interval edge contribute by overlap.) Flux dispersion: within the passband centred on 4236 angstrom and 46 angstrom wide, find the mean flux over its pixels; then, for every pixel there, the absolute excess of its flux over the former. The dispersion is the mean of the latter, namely 2.0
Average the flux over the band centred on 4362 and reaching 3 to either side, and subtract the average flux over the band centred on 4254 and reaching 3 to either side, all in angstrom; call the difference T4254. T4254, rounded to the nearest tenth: 3.9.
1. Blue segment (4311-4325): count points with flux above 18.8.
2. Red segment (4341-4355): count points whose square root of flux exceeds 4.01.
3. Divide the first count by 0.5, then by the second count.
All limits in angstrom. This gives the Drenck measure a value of 1.3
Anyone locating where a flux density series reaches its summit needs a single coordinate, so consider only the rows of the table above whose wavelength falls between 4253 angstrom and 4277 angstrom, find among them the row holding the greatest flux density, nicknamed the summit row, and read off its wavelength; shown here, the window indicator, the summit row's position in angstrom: 4264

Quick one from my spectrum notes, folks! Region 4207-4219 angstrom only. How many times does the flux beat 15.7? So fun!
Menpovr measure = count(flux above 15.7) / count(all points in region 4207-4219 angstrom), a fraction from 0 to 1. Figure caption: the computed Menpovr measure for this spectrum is 1.0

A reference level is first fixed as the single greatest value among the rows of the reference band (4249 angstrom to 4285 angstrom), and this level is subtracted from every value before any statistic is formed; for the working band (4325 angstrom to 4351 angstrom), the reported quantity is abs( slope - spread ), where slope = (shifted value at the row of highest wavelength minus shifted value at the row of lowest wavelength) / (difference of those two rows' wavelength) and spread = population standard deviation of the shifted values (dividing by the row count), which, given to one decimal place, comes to 2.6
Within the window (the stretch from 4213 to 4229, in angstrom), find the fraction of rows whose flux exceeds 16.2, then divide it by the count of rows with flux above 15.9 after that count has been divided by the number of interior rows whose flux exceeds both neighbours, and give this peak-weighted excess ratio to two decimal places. 0.25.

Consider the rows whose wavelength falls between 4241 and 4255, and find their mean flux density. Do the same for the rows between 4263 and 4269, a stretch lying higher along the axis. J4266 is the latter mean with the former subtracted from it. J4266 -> 0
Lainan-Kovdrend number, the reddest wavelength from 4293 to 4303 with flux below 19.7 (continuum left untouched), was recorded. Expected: 4302 angstrom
